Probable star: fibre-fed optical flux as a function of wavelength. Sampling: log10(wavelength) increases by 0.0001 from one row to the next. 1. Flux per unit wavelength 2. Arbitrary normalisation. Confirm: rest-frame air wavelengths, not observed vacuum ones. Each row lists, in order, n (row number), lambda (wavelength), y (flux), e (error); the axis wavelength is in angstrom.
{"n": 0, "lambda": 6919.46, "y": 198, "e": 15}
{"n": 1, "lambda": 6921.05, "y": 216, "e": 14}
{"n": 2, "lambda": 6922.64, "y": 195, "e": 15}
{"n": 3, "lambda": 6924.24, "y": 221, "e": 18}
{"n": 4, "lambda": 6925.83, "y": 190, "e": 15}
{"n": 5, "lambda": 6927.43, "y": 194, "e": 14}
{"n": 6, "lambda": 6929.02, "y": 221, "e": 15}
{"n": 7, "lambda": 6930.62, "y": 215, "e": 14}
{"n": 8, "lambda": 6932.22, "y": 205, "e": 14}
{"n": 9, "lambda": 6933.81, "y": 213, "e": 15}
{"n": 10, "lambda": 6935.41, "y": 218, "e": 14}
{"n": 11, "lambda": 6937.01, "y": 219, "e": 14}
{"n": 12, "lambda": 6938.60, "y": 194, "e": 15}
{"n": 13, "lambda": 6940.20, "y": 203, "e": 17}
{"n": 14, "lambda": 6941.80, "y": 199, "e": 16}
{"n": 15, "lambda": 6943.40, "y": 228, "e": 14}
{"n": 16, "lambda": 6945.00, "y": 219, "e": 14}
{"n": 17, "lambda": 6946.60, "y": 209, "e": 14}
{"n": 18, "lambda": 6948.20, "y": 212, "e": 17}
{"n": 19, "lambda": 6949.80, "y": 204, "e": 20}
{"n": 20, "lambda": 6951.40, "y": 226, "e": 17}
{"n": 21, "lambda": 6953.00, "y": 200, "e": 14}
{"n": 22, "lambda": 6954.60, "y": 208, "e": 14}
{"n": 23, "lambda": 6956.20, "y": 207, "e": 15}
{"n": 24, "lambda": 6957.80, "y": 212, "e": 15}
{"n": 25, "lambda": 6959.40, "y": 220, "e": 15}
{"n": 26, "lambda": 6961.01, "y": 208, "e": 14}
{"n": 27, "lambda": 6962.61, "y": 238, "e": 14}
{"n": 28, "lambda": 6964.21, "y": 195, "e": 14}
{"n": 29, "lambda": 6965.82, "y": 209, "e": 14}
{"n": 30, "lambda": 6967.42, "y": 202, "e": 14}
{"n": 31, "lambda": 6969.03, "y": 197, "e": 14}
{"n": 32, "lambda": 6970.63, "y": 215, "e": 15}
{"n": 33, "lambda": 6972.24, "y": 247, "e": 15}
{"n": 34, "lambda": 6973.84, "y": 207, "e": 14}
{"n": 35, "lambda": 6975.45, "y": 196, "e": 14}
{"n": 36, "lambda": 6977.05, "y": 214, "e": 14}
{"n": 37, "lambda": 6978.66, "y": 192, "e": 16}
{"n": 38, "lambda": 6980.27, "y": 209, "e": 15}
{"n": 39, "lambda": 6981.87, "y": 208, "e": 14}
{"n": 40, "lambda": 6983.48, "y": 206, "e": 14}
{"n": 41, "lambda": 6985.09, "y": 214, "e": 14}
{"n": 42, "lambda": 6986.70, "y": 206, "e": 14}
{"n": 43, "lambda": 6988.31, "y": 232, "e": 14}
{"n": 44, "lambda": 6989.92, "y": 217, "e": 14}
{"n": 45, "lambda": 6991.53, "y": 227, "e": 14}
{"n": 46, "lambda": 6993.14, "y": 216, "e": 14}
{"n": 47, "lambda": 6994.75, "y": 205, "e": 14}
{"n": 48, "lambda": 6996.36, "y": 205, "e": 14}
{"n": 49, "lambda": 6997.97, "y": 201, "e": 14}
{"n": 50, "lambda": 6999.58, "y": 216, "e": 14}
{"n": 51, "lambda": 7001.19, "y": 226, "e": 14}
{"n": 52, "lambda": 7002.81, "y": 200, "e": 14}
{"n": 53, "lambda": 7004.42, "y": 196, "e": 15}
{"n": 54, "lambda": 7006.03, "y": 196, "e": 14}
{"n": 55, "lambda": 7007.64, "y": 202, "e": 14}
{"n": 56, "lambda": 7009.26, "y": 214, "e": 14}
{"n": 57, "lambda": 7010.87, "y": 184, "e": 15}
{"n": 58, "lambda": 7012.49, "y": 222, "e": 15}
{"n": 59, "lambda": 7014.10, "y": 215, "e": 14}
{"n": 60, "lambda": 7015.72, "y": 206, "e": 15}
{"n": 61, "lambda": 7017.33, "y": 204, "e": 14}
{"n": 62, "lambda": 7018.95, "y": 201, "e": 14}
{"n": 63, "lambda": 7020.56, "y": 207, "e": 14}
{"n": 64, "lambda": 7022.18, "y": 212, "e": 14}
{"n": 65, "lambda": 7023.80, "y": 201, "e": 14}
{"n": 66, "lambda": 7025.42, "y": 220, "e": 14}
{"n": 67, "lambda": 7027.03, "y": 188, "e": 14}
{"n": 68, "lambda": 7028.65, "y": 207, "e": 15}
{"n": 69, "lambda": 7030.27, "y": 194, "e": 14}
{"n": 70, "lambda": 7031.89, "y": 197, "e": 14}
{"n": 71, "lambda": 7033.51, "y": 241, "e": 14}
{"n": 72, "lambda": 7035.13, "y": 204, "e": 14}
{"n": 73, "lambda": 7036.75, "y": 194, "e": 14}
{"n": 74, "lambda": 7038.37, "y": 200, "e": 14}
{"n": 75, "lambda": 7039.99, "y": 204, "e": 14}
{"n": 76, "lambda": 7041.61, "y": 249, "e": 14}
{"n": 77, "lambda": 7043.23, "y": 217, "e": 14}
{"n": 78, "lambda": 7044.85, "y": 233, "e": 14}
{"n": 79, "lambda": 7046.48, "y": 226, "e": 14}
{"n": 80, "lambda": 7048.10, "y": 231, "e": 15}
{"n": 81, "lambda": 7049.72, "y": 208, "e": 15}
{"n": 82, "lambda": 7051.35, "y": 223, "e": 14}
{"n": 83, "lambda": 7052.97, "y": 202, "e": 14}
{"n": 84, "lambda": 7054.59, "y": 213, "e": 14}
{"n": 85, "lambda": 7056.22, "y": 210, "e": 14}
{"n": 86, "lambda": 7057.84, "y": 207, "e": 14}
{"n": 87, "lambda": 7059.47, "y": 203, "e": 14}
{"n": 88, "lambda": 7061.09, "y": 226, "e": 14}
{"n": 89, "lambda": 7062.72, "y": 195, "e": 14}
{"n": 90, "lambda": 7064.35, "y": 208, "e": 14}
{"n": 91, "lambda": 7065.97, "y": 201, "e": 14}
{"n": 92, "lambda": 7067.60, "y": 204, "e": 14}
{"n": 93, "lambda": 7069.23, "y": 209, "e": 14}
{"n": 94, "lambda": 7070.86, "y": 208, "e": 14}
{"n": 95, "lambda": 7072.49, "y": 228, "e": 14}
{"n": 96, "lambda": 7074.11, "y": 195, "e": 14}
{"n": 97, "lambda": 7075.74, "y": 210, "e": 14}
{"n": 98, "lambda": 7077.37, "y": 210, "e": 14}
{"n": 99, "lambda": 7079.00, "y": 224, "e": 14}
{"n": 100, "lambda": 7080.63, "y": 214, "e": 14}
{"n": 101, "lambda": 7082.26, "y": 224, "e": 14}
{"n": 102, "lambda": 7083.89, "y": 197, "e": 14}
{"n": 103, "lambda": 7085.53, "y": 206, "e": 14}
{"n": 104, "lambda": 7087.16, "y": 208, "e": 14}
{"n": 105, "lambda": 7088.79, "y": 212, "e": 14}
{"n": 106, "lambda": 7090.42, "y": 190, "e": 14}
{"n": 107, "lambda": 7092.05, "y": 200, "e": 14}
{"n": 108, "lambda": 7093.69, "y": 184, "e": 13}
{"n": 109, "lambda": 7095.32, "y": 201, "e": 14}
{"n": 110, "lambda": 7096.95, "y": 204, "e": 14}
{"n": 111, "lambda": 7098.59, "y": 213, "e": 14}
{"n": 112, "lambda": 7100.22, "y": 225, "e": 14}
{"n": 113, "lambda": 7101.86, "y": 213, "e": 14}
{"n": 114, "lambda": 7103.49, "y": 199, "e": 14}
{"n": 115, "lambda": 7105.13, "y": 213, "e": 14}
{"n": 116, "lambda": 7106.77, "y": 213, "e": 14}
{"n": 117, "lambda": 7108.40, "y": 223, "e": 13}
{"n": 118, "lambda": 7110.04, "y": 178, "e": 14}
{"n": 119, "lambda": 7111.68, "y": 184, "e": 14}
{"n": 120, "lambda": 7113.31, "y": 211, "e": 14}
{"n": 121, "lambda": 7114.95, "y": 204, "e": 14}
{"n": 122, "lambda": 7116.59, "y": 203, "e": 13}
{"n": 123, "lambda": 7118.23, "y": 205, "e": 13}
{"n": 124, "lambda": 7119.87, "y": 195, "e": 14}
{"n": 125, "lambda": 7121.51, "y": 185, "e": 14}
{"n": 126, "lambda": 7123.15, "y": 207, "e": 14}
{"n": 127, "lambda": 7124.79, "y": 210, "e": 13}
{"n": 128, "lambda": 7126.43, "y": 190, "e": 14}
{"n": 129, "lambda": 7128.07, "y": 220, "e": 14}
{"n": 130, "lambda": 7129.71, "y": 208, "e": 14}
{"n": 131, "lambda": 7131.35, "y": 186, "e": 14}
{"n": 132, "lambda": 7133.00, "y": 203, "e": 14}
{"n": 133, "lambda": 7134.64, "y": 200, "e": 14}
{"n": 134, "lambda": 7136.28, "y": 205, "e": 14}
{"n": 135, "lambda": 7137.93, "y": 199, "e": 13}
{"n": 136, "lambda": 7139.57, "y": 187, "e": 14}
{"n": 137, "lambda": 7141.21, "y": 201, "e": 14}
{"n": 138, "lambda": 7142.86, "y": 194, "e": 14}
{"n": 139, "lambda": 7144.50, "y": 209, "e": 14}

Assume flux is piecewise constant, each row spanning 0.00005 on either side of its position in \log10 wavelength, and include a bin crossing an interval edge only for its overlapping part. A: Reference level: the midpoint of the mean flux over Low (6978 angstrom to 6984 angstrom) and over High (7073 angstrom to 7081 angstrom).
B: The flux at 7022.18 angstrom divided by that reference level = 1.02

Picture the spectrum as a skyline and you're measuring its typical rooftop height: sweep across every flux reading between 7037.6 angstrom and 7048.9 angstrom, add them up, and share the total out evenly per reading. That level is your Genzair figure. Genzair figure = 223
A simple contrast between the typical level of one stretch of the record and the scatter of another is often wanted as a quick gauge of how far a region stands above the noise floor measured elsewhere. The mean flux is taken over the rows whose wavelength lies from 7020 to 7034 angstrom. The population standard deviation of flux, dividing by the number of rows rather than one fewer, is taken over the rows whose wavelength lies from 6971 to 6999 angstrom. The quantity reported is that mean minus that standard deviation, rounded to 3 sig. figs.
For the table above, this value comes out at 194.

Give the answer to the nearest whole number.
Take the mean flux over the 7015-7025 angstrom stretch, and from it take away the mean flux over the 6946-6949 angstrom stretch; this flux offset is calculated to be -5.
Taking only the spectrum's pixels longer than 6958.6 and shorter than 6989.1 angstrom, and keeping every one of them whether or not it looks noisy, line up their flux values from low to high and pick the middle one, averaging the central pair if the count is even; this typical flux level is 208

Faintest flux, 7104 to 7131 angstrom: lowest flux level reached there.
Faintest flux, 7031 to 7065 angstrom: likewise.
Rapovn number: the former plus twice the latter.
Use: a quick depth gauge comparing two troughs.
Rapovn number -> 566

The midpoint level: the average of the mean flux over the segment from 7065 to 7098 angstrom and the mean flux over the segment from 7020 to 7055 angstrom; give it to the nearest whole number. 209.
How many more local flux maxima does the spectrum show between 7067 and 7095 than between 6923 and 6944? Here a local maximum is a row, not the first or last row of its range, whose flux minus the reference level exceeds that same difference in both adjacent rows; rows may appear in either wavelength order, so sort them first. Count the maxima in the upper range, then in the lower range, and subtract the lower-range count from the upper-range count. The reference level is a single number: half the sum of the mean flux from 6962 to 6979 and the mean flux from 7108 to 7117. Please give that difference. 3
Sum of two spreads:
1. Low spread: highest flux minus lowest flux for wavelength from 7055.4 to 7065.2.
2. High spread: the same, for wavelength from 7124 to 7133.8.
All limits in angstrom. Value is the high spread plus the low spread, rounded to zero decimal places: 65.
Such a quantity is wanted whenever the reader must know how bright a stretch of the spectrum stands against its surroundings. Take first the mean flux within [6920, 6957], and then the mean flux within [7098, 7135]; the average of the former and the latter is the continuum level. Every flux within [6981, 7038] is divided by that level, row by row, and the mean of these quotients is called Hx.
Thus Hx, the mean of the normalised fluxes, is 1.01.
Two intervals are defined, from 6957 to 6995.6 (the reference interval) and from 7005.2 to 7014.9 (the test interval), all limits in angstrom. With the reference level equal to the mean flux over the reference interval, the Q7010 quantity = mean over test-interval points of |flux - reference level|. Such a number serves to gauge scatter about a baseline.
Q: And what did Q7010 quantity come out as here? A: 11.5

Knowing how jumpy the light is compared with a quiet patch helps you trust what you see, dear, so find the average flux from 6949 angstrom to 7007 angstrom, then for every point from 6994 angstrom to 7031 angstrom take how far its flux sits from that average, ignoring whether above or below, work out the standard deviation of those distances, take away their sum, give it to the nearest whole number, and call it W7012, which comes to -216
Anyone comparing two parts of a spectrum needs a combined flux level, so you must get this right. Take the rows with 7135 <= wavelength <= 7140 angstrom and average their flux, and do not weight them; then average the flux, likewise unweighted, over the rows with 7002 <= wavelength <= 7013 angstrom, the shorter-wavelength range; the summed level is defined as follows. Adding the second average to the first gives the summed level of 399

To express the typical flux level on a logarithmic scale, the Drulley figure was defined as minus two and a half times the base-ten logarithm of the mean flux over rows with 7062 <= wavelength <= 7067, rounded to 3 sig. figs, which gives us -5.76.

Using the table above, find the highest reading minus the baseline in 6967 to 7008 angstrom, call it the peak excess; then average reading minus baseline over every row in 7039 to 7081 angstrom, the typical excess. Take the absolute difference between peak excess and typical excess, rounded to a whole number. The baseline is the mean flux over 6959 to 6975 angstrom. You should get 33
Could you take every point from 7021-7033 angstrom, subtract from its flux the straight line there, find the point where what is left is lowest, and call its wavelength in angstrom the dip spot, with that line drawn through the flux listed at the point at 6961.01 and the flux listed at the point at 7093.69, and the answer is 7027.03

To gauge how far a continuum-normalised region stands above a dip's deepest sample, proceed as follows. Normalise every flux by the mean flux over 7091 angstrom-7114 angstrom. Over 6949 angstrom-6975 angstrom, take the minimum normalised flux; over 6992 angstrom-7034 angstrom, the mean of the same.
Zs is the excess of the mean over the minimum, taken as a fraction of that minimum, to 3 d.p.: 0.060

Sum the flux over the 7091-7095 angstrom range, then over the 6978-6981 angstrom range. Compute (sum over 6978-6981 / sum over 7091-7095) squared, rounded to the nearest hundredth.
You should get 1.09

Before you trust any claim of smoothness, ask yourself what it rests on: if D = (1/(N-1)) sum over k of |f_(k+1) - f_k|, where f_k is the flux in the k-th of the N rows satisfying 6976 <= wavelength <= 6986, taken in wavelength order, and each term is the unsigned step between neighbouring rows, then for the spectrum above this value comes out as 10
